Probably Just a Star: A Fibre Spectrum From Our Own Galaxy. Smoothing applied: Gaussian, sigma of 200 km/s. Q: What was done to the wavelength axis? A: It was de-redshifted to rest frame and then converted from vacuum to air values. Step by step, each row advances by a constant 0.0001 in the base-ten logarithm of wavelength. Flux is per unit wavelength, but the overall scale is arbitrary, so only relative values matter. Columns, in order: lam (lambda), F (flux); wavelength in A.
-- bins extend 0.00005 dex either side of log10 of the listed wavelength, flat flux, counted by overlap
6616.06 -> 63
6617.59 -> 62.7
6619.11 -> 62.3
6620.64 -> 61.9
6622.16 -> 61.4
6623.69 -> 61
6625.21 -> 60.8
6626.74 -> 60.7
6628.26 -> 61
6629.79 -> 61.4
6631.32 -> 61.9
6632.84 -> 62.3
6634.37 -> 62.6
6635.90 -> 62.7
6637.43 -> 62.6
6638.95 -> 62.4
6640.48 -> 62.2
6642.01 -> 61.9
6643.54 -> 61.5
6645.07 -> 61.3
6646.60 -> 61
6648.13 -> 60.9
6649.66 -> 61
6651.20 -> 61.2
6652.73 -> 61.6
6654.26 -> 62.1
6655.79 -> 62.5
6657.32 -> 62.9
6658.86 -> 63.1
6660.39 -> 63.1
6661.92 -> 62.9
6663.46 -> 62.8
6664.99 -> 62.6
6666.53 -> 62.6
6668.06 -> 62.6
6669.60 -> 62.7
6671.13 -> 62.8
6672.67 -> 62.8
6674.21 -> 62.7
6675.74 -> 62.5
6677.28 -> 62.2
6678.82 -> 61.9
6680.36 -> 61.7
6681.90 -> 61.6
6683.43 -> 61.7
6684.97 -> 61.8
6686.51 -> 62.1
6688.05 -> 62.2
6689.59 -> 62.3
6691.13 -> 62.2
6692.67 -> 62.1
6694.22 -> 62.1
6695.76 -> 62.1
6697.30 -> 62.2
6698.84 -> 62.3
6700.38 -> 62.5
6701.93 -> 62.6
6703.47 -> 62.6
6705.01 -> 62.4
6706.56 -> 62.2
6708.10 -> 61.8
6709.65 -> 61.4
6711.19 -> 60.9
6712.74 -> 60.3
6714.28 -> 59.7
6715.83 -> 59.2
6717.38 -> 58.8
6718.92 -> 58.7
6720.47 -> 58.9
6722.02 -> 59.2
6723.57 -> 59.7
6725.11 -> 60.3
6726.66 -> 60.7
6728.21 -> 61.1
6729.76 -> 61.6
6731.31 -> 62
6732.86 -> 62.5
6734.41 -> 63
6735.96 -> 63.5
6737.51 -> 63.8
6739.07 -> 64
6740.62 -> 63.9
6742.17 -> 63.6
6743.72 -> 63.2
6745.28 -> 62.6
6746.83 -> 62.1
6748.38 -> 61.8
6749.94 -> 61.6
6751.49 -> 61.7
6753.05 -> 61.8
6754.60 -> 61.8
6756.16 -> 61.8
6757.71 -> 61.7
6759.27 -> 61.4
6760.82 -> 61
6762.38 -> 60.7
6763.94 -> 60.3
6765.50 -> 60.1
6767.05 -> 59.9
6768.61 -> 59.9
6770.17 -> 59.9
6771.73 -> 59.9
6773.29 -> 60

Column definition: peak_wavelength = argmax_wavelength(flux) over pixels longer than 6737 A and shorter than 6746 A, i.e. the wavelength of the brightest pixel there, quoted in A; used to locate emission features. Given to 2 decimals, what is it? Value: 6739.07 A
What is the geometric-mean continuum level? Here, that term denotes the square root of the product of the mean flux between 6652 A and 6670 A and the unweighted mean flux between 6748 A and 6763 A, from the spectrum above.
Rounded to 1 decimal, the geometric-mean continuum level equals 62.1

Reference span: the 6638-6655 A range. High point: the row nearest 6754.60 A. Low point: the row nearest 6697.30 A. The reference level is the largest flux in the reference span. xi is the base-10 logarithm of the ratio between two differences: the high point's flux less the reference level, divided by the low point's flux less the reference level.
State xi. 0.48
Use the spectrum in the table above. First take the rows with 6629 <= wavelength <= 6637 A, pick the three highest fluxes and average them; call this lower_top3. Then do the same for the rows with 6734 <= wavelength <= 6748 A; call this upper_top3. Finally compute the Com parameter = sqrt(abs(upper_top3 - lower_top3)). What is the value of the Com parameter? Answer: 1.17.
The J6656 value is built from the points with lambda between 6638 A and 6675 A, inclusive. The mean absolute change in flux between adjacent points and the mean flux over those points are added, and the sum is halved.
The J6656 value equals 31.21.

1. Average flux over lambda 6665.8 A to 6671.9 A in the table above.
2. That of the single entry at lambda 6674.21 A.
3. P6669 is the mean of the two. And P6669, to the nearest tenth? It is 62.7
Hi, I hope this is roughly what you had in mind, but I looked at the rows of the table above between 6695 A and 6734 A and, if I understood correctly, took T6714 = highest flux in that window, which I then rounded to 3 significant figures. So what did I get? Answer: 62.6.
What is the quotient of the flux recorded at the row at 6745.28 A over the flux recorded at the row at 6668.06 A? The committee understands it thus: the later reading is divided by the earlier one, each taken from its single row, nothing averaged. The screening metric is 1.00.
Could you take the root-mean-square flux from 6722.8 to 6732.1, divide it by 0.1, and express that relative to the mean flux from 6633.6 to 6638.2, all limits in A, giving 9.7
